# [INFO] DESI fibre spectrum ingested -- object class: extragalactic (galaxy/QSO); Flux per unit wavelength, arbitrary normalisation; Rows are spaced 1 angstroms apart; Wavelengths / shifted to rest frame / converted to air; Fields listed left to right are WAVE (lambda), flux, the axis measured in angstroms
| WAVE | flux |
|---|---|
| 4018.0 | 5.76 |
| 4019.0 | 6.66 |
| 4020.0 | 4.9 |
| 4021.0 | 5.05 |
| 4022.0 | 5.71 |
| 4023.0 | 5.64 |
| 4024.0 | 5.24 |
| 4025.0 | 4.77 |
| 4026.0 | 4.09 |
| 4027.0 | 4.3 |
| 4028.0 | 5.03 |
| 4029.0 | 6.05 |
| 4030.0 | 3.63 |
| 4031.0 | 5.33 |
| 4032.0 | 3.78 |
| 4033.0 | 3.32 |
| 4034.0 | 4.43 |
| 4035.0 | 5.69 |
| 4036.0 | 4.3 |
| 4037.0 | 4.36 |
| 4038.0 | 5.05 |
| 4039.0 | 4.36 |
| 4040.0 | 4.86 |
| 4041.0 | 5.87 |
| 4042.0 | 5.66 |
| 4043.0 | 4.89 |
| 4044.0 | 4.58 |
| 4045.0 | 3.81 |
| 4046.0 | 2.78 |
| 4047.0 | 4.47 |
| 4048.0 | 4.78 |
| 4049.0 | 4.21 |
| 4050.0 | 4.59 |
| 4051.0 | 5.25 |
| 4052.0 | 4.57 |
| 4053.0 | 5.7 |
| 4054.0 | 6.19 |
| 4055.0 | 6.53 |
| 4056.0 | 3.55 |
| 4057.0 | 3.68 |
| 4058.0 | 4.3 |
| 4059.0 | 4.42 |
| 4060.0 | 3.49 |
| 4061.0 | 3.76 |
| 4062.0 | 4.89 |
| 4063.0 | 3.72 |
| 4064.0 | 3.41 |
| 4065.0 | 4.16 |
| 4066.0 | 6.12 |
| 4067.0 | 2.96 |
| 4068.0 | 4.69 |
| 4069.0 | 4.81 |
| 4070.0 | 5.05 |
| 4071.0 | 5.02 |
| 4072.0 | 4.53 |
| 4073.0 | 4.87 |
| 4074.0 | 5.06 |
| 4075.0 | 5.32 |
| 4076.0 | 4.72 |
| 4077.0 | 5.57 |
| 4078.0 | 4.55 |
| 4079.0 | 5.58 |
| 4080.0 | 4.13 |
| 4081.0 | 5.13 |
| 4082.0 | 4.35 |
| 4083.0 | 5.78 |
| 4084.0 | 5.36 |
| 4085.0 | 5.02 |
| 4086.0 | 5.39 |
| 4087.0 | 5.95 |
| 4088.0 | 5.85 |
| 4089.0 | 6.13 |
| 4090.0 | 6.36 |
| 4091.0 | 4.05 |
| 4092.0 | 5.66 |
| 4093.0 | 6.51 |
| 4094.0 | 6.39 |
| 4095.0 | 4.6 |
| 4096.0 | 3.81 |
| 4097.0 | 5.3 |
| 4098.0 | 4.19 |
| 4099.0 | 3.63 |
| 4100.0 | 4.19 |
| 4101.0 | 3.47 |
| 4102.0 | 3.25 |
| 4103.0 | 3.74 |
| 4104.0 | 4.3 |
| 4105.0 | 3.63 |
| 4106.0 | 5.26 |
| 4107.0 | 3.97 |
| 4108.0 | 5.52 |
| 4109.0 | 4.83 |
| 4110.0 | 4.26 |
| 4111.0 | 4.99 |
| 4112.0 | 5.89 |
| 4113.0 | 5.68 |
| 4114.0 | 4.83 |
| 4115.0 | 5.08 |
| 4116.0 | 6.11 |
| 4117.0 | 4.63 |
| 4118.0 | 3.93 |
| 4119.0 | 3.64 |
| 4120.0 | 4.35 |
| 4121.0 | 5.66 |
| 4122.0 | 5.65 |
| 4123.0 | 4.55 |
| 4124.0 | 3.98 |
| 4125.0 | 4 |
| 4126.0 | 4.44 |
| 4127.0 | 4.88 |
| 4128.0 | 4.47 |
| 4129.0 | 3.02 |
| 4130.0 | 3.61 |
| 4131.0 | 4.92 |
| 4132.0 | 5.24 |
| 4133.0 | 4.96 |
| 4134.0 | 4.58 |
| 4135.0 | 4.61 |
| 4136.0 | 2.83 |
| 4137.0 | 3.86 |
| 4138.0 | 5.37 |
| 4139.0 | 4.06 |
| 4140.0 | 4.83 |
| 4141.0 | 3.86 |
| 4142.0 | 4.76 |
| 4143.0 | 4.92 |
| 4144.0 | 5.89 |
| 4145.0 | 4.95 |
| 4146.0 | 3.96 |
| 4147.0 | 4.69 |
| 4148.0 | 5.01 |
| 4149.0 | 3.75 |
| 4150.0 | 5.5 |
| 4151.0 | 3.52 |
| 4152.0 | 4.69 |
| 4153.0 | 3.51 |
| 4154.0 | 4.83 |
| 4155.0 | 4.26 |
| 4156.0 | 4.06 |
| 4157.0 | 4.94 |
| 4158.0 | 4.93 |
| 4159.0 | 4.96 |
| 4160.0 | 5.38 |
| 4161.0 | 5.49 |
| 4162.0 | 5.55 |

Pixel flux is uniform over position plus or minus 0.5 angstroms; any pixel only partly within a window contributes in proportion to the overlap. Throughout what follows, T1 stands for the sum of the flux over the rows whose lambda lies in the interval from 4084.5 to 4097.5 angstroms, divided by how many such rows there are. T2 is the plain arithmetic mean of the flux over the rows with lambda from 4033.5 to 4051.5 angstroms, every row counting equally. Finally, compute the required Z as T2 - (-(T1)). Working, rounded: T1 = 5.46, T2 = 4.7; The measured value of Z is 10.13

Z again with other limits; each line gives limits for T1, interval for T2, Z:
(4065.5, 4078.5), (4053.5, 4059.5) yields 9.65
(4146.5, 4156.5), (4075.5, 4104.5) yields 9.31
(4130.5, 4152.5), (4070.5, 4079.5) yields 9.60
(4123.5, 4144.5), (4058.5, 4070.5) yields 8.72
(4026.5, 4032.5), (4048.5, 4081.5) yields 9.37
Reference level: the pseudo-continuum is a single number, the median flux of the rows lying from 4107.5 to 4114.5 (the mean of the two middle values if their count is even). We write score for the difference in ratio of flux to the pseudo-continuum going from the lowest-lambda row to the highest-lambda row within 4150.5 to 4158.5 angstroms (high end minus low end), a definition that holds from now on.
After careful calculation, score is 0.28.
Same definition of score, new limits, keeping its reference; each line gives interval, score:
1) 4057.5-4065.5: -0.03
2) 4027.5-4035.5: 0.13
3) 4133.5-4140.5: 0.05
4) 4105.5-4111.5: -0.05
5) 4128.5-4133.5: 0.39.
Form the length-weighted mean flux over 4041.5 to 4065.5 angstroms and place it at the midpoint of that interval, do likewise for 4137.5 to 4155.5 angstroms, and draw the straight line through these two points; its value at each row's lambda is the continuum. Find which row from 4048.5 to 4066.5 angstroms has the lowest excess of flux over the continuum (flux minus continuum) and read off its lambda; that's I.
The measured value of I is 4064.0 angstroms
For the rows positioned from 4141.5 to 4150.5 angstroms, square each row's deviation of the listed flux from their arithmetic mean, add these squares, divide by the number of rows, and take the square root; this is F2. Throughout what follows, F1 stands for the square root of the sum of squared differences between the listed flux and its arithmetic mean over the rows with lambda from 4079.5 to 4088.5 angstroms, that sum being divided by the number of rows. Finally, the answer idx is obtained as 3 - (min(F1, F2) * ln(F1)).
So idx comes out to 3.30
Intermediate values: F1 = 0.60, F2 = 0.6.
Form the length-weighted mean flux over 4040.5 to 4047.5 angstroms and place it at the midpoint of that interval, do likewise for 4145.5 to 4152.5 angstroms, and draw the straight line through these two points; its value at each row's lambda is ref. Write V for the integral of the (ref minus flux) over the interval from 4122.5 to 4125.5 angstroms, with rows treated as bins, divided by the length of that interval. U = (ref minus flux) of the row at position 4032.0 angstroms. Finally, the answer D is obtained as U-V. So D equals 0.5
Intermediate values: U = 0.8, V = 0.3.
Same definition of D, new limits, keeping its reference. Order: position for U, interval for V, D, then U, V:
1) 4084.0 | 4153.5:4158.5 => -0.7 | -0.8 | -0.2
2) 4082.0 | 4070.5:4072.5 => 0.4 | 0.2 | -0.2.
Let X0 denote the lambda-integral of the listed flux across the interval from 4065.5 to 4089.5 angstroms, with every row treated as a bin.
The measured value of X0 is 122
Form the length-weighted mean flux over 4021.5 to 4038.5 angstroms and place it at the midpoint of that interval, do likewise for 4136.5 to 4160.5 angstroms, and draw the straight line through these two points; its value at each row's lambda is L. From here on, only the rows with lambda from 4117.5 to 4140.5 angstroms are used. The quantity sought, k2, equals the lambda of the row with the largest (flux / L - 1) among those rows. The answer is 4121.0 angstroms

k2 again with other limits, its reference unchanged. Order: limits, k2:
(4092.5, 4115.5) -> 4093.0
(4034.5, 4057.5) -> 4055.0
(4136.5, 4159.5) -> 4144.0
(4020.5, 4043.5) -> 4029.0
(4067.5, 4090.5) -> 4090.0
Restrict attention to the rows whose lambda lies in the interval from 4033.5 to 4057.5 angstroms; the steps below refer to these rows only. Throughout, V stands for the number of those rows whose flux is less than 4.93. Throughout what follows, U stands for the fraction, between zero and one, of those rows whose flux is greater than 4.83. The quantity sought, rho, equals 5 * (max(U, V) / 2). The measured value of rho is 40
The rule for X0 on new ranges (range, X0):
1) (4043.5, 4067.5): 106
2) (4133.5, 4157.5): 107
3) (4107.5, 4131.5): 113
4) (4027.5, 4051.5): 111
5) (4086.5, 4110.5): 115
